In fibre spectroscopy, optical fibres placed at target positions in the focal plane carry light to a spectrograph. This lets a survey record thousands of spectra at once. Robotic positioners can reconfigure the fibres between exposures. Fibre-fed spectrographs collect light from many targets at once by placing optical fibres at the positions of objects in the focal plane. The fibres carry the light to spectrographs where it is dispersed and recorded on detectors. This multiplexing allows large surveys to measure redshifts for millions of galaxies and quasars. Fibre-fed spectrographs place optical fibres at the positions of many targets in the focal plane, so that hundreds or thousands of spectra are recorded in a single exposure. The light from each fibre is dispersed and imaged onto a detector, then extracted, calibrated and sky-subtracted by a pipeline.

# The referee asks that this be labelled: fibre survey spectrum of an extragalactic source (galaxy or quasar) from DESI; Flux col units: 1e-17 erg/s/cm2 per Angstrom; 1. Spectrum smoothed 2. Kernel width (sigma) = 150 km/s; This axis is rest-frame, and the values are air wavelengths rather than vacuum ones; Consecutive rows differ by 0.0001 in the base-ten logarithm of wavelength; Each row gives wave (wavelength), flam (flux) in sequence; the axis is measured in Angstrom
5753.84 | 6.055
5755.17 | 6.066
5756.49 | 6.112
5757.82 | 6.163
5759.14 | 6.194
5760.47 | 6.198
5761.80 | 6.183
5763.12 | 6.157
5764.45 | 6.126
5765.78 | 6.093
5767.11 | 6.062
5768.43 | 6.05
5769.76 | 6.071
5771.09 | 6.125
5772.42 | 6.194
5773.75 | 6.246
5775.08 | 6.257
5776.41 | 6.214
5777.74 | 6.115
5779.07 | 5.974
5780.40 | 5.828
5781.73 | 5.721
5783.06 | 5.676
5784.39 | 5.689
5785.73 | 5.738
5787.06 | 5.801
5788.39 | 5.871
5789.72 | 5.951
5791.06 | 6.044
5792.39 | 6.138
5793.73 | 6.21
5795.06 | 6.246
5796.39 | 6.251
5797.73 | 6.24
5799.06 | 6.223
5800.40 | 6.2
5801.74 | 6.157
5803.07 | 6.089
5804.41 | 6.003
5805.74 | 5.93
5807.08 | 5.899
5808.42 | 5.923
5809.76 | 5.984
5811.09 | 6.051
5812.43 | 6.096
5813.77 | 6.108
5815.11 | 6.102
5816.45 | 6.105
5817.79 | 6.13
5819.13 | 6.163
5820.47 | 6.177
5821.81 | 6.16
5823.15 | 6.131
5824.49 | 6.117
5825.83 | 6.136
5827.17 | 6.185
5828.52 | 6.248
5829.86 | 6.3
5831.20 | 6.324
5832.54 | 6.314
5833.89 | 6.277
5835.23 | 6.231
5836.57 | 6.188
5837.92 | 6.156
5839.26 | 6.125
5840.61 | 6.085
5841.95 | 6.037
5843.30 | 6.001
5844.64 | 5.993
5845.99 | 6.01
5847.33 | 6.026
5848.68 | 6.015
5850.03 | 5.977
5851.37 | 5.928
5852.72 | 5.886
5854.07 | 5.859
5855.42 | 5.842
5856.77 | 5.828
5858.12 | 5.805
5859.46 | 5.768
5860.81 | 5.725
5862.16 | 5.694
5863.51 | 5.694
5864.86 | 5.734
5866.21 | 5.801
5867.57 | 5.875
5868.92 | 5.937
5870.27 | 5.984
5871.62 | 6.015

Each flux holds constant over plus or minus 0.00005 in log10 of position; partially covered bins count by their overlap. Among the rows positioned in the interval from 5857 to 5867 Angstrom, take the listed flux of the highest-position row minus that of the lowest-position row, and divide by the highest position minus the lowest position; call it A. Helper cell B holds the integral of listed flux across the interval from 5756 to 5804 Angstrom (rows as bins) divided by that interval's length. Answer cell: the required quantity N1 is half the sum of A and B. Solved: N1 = 3.04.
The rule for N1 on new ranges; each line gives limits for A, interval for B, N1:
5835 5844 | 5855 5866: 2.87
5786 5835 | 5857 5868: 2.89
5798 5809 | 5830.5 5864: 2.98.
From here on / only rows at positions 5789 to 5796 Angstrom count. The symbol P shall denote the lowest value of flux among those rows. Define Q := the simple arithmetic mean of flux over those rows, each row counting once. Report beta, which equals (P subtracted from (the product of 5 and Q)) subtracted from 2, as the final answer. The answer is -22.6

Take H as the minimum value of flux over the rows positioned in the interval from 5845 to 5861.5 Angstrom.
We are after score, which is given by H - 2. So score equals 3.7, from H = 5.725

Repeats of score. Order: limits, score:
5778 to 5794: 3.7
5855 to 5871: 3.7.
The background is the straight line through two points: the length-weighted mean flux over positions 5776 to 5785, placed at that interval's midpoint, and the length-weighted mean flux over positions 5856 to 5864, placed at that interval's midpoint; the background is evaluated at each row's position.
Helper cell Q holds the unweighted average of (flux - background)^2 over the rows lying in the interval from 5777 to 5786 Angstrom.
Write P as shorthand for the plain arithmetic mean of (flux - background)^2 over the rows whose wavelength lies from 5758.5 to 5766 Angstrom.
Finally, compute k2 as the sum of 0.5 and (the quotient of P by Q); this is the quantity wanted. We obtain 2.8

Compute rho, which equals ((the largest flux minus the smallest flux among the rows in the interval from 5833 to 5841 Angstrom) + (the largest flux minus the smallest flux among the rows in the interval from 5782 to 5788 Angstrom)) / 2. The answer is 0.16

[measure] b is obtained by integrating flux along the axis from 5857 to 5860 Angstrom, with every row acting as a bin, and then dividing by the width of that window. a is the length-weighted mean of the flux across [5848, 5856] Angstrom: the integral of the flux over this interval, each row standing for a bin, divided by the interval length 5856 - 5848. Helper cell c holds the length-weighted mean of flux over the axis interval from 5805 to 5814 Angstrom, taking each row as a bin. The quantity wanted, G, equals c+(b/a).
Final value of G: 7.0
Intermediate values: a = 5.9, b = 5.81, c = 6.00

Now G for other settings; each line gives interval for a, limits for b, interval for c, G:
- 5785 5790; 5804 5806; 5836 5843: 7.1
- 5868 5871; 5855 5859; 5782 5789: 6.7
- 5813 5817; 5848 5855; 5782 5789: 6.7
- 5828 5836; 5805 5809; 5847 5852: 6.9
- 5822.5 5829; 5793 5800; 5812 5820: 7.1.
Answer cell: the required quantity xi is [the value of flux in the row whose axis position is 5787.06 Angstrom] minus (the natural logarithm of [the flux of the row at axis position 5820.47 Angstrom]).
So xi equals 3.98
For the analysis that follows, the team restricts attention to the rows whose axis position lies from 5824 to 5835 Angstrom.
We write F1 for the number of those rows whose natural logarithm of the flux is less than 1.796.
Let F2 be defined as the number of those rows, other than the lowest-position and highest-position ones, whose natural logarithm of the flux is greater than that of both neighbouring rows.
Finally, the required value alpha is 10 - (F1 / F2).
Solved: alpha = 10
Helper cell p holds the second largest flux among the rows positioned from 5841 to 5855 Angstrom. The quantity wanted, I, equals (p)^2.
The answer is 36.3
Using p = 6.026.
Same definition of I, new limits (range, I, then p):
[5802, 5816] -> 37.2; 6.102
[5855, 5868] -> 34.1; 5.842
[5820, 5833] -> 39.9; 6.314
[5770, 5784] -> 39.0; 6.246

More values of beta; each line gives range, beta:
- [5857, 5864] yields -21.0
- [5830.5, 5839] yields -23.1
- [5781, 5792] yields -21.4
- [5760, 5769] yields -22.6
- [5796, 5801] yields -22.9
